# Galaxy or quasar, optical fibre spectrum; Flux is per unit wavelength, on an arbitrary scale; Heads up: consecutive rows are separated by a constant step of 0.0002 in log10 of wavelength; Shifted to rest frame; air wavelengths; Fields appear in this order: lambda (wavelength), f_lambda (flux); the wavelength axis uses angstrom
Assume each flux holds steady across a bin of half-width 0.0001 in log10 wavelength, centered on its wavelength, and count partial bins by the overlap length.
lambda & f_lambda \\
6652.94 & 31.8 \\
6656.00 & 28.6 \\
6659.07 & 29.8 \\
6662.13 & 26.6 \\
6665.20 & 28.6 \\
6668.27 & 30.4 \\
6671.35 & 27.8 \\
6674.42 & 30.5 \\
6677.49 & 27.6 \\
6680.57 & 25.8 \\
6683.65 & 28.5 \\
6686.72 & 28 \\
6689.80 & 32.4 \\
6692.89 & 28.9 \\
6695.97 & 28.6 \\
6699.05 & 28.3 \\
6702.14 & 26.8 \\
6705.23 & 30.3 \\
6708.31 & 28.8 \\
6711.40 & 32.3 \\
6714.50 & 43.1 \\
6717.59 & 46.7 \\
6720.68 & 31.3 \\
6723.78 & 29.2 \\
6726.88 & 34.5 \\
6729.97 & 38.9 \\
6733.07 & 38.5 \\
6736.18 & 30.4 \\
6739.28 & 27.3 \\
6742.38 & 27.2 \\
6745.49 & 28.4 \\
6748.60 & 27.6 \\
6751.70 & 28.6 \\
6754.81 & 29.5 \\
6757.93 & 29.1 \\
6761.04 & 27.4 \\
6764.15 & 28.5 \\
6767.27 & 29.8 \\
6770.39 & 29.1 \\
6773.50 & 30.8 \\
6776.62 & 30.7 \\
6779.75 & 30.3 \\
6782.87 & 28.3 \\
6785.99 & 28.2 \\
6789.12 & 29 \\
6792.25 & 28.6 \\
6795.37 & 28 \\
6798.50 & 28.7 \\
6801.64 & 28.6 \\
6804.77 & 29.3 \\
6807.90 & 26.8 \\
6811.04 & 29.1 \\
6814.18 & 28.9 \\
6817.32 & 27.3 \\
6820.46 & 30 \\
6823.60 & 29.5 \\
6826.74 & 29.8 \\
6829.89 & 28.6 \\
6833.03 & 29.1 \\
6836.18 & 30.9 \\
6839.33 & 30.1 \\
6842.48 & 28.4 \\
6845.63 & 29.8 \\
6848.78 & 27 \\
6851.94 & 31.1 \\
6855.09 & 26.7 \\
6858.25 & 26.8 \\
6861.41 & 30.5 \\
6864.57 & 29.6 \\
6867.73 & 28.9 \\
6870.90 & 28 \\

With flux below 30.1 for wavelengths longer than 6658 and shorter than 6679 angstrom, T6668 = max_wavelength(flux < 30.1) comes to 6677.49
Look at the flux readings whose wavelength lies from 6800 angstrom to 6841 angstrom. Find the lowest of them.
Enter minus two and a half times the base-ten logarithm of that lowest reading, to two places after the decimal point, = -3.57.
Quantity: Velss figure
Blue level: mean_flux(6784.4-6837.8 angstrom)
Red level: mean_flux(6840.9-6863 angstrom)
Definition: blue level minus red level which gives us 0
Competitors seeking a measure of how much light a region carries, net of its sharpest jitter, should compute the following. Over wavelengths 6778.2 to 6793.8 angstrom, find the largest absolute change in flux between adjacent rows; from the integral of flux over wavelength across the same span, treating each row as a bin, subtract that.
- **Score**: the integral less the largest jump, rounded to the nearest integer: 449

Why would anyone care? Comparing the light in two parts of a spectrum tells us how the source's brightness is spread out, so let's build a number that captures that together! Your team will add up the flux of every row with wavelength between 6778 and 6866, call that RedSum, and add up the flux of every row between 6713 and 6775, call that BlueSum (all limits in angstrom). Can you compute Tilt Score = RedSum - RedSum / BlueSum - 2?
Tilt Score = 806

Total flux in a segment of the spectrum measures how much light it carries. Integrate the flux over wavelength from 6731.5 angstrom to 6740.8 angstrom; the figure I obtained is 298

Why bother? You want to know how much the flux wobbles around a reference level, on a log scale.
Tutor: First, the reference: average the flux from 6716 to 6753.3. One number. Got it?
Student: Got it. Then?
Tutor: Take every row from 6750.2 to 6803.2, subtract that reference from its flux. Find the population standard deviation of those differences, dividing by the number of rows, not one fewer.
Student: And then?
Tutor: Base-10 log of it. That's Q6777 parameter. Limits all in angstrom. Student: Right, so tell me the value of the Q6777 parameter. 0.0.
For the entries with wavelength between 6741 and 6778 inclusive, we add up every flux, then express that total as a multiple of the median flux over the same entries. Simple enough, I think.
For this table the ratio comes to 12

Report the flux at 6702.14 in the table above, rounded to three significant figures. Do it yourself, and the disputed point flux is 26.8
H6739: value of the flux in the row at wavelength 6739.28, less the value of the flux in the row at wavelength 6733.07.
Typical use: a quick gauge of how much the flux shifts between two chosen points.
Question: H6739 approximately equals -11.2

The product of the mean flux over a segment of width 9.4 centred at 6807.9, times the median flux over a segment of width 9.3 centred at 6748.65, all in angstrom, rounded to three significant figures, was 807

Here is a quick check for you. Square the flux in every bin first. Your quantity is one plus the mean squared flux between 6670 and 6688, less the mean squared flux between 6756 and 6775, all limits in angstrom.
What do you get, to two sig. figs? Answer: -60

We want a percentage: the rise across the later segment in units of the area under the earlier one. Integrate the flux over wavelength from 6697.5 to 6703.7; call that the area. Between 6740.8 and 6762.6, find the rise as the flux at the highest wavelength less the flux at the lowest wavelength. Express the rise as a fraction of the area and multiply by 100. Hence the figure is 0.1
